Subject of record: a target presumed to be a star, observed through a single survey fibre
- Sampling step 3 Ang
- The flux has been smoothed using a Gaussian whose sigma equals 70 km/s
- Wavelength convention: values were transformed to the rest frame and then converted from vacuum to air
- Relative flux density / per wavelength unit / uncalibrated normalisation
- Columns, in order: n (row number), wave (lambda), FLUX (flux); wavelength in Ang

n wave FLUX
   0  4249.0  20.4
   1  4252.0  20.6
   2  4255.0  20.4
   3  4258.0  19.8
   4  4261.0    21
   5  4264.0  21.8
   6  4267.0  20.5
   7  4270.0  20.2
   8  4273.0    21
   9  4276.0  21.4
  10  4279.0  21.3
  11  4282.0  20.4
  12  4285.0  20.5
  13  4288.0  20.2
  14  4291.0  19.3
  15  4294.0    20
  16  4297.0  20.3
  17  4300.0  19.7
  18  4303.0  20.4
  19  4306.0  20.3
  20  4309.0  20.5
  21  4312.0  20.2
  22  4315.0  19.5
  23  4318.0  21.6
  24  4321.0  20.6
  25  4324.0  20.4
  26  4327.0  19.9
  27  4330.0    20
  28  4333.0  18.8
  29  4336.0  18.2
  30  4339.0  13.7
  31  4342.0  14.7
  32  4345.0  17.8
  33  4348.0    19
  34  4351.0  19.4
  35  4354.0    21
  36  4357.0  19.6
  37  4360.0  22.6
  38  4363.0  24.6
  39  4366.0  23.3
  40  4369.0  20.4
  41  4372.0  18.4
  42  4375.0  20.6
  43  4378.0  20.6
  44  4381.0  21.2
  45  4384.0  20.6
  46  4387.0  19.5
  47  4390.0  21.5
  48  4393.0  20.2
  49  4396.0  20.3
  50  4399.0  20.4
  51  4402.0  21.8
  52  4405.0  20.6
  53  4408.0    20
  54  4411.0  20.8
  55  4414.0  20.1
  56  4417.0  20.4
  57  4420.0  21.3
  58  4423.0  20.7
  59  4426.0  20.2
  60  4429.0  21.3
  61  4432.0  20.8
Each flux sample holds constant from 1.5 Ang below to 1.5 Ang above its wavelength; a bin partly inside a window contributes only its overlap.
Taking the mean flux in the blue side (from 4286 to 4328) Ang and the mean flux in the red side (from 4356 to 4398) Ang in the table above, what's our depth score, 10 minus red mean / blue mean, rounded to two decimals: 8.96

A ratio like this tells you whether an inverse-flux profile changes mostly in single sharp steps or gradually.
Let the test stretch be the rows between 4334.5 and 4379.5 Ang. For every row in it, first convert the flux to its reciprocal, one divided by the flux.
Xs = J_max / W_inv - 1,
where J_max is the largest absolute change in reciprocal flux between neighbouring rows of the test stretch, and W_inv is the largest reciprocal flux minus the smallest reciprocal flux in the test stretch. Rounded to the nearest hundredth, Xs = -0.44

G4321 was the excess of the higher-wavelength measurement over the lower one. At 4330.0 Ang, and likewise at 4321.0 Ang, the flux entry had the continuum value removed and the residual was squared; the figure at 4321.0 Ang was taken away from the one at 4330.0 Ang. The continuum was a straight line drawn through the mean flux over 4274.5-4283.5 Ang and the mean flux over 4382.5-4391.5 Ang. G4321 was 0.6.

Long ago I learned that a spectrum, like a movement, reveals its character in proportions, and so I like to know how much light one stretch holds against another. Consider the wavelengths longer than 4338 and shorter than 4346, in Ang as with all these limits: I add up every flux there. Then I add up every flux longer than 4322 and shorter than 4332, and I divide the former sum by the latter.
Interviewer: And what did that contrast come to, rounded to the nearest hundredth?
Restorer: 0.77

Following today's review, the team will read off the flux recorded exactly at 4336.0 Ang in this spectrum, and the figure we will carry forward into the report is 18.2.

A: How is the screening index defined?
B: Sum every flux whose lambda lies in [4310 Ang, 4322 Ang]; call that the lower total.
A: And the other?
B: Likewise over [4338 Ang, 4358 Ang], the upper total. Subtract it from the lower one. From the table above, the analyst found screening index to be -43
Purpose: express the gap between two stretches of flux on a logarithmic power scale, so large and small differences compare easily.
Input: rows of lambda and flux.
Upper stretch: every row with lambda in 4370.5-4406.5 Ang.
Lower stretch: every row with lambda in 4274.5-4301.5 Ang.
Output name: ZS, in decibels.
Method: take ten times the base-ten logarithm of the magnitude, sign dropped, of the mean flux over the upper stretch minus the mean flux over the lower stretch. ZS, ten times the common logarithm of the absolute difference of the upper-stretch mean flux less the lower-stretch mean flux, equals -8.8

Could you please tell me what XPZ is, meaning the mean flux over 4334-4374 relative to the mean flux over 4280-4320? 0.96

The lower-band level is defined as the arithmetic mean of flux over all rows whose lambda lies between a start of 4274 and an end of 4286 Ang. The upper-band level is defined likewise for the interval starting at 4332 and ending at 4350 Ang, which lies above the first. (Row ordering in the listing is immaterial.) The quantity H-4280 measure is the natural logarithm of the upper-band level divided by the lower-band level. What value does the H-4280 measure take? -0.205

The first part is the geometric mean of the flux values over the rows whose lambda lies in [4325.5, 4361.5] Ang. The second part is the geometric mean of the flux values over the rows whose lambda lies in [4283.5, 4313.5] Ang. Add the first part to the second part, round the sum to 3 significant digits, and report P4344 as 38.7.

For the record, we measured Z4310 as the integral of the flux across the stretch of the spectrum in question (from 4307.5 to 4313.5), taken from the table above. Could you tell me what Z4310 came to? 122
